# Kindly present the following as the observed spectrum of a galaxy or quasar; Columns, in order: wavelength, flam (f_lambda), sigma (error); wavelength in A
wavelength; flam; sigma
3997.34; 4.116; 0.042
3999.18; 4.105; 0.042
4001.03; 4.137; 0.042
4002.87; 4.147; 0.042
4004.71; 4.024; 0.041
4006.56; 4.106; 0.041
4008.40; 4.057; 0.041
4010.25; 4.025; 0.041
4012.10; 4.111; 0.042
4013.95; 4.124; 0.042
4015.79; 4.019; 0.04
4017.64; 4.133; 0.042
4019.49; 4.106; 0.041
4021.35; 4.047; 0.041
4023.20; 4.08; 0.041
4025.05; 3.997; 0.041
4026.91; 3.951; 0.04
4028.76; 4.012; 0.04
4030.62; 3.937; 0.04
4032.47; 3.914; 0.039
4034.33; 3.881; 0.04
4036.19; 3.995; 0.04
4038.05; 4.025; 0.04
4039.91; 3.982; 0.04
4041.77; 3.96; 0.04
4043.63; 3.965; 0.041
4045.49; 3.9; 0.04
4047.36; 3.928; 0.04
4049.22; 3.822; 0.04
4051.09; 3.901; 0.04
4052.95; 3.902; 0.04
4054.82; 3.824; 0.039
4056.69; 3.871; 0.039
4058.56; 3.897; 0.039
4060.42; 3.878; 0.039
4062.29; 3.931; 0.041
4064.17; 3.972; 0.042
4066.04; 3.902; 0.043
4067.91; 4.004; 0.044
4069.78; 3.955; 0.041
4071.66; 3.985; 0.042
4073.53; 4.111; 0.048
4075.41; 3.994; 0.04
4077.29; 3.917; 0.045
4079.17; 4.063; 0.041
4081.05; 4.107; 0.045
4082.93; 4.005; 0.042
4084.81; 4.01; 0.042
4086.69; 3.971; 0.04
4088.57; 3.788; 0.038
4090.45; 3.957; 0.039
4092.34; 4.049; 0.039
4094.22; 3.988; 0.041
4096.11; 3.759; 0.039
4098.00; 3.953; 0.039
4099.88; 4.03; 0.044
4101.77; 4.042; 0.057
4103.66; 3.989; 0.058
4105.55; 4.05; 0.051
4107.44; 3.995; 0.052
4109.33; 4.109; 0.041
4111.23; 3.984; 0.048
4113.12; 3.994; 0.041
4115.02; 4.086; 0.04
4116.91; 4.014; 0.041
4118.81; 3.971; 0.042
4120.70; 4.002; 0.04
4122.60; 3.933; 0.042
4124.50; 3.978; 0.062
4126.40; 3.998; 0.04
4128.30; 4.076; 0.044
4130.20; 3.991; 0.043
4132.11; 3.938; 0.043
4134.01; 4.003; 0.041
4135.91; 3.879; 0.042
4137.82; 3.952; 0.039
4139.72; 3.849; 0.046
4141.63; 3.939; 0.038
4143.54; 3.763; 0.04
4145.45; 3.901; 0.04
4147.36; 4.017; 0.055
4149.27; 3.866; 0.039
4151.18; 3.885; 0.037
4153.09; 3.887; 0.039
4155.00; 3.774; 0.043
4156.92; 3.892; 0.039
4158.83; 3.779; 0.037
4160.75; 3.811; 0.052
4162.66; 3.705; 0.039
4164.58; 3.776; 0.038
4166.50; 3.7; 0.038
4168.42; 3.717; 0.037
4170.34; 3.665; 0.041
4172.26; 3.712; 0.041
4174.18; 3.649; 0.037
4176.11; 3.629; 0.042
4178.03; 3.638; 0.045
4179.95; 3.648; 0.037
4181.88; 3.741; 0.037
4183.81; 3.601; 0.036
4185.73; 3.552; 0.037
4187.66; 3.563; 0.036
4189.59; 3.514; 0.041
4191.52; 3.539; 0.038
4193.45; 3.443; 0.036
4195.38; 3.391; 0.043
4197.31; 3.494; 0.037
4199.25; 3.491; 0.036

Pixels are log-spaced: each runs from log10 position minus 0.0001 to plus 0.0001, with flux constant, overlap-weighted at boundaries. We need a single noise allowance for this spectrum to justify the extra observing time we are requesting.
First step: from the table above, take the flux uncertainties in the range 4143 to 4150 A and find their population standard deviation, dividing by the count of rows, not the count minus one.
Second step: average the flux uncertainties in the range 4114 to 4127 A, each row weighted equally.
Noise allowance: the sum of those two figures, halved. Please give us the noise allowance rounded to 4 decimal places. 0.0253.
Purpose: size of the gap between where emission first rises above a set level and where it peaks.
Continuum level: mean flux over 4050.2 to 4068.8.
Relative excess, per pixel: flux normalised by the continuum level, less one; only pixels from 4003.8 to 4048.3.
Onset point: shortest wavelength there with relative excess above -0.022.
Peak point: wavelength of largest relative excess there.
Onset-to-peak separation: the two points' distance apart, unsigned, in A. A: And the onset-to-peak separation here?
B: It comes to 12.9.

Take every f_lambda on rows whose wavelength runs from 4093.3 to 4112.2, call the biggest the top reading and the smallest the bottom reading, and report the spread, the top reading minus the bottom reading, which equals 0.35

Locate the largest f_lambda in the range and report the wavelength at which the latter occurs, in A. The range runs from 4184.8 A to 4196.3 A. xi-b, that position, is 4187.66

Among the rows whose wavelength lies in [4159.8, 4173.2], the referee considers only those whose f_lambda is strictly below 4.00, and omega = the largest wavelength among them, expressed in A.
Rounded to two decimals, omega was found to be 4172.26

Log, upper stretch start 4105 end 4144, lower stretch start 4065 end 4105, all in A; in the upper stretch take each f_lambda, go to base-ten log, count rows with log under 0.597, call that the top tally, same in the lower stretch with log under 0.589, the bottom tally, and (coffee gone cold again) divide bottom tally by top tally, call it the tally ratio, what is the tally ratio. 0.29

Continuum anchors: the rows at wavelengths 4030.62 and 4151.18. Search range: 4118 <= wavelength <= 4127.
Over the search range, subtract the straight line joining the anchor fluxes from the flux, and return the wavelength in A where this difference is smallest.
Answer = 4122.60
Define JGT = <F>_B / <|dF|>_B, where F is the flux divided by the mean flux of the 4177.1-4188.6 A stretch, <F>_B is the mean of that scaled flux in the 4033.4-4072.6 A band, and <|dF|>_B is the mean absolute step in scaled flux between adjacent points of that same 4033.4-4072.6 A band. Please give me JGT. 78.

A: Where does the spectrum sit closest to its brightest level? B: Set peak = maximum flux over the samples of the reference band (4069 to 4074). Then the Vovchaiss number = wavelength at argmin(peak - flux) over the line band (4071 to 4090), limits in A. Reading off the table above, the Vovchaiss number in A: 4073.53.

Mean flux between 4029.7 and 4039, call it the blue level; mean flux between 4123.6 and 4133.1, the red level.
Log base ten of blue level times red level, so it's 1.198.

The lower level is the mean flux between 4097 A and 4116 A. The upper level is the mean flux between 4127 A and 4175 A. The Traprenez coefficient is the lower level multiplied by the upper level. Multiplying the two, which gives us 15.47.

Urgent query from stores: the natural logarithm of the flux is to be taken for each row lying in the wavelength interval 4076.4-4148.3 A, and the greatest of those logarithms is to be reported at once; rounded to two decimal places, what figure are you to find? 1.41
